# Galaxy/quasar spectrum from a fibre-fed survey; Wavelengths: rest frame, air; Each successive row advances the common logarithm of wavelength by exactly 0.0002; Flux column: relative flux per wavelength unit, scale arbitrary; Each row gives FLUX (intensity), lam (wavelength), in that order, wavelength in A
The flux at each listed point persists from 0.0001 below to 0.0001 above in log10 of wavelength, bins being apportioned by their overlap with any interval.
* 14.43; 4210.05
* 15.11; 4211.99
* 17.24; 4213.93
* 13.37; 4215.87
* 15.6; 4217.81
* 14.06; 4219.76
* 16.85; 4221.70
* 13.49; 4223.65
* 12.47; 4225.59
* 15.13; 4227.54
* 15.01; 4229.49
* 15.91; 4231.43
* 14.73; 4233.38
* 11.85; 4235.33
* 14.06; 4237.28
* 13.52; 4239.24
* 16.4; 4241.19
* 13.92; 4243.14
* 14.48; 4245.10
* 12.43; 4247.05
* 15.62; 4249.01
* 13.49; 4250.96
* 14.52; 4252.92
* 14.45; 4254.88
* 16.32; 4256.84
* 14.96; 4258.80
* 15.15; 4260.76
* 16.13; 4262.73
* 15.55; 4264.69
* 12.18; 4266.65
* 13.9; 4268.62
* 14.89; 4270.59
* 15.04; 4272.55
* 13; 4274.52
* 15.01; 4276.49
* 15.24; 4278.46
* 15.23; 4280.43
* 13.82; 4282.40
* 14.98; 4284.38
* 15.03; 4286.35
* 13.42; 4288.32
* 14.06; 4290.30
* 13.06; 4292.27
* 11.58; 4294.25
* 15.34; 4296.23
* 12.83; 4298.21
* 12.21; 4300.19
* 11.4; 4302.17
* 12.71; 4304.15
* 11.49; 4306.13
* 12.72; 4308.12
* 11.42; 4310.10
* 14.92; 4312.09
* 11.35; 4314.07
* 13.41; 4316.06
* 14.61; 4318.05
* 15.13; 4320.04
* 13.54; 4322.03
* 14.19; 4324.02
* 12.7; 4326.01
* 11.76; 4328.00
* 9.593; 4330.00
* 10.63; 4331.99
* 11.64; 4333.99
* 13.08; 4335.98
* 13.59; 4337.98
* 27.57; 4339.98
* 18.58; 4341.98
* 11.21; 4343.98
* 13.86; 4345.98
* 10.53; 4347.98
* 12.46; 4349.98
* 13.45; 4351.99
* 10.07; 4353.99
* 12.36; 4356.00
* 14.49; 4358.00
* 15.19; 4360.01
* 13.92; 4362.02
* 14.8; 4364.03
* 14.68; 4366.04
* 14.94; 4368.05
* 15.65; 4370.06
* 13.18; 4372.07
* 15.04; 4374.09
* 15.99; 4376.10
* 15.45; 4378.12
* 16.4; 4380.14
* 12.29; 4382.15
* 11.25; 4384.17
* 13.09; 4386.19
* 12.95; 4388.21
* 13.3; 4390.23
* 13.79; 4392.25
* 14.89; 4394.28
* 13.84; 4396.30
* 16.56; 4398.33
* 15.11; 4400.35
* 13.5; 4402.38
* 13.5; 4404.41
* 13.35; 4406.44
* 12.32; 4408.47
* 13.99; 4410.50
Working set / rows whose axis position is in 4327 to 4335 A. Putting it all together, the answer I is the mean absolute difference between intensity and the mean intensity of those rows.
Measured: 0.79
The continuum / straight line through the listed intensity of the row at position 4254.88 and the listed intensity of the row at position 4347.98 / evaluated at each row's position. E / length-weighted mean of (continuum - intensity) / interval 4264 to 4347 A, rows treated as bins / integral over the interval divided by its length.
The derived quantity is -1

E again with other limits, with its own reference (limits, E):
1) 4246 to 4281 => -1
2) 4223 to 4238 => 1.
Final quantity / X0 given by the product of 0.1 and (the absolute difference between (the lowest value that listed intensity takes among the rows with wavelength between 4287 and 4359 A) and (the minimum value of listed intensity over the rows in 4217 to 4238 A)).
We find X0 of 0.23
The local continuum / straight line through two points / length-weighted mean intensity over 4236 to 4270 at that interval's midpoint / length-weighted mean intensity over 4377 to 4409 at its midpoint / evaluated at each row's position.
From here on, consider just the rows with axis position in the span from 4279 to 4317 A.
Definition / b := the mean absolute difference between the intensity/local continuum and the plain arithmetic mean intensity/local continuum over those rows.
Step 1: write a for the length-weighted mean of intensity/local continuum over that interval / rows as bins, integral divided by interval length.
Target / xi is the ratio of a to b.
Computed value 11.3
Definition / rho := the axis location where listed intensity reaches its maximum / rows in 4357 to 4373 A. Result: 4370.06 A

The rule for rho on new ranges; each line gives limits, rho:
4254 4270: 4256.84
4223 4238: 4231.43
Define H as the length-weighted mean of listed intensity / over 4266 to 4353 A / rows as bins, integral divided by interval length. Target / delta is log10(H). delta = 1.13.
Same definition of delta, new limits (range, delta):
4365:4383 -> 1.17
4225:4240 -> 1.15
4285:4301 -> 1.13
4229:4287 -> 1.16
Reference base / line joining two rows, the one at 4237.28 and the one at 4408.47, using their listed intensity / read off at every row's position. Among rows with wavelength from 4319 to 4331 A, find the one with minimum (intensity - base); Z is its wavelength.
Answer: 4330.00 A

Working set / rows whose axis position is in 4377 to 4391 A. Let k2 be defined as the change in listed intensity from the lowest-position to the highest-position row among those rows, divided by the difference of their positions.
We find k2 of -0.178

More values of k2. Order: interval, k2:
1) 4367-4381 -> 0.121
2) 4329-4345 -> 0.116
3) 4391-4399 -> 0.456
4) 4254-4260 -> 0.130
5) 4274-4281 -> 0.377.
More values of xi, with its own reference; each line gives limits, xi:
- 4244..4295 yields 15.0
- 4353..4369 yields 10.6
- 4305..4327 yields 11.2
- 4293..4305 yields 13.4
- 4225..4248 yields 12.8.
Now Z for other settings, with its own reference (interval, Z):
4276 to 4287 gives 4282.40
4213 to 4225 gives 4215.87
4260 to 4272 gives 4266.65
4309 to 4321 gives 4314.07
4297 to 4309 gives 4302.17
